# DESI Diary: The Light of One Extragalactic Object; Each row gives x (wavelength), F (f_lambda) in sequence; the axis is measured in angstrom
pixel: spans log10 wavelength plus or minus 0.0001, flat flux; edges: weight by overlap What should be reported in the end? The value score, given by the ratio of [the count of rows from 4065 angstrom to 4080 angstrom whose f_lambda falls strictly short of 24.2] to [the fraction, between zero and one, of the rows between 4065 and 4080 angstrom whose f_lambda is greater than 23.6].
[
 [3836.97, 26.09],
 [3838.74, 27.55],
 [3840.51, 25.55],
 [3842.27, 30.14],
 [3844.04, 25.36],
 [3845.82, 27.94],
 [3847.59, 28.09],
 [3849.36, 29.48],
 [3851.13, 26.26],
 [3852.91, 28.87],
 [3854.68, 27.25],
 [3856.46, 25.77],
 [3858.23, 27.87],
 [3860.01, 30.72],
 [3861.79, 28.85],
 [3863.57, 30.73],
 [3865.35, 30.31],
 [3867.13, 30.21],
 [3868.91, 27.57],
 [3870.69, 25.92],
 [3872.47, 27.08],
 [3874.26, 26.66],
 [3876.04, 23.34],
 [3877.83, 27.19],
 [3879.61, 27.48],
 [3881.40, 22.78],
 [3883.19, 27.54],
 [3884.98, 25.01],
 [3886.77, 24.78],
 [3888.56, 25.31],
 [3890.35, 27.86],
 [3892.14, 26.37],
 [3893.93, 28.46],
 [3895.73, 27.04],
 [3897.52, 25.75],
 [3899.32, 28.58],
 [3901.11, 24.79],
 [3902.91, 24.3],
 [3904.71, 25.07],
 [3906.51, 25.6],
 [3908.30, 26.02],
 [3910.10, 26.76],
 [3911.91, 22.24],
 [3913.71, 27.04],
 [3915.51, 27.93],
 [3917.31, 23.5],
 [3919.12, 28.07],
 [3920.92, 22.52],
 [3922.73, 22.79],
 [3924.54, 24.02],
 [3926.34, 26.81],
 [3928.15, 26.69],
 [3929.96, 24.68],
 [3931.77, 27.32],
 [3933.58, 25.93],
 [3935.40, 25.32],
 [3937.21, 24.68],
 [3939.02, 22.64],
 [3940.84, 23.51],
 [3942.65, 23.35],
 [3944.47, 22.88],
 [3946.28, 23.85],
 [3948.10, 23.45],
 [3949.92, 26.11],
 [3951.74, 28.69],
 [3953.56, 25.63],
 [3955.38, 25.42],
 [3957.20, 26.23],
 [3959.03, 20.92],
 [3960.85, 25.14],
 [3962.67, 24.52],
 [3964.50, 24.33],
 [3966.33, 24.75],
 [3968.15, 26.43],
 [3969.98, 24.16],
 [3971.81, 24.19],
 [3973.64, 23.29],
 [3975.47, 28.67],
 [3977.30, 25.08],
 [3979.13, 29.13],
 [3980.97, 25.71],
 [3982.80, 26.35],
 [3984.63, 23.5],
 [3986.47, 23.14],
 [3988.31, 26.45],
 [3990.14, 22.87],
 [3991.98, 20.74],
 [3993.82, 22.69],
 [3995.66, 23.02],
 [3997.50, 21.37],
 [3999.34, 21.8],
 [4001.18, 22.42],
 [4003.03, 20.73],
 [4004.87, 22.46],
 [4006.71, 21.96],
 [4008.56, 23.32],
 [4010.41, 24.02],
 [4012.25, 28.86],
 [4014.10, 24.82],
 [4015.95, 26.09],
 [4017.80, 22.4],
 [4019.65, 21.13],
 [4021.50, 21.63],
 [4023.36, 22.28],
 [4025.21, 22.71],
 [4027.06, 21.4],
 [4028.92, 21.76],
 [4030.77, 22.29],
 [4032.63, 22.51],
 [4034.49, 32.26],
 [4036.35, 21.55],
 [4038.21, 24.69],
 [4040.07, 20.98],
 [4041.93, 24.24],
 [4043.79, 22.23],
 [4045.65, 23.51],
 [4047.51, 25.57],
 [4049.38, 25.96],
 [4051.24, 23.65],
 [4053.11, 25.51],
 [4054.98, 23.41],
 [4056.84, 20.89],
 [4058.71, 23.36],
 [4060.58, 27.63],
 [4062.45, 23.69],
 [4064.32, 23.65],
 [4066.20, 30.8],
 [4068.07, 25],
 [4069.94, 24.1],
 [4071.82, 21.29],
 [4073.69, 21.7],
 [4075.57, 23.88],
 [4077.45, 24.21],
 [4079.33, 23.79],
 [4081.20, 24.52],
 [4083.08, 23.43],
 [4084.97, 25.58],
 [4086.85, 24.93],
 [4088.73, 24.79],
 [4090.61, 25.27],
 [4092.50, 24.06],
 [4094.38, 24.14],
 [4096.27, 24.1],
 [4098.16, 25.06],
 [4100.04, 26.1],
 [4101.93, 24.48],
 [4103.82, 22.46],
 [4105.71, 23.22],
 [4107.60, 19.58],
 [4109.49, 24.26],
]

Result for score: 6.7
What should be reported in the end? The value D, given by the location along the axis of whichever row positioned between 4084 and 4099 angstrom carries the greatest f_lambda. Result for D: 4084.97 angstrom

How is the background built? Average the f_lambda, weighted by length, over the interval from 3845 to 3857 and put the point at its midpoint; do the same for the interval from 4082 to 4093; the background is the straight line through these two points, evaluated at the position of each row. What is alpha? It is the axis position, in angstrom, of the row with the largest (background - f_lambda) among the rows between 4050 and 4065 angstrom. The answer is 4056.84 angstrom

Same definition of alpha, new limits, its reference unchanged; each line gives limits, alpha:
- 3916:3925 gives 3920.92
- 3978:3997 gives 3991.98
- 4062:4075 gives 4071.82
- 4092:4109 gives 4107.60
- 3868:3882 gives 3881.40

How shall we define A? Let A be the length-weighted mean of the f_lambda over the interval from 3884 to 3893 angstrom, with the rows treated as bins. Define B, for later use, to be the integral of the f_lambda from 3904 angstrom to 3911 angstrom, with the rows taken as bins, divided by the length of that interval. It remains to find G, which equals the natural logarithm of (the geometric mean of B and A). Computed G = 3.25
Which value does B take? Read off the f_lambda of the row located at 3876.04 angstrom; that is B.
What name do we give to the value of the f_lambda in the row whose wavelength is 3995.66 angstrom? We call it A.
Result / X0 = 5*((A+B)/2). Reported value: 116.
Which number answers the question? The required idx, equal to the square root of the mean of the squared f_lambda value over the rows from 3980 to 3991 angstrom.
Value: 24.7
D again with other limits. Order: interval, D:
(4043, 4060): 4049.38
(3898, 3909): 3899.32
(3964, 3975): 3968.15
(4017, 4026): 4025.21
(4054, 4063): 4060.58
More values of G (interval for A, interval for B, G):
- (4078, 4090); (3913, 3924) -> 3.21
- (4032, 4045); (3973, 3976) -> 3.22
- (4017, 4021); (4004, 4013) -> 3.13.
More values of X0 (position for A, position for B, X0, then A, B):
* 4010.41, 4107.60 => 109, 24.02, 19.58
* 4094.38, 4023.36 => 116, 24.14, 22.28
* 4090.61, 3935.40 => 126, 25.27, 25.32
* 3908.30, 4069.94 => 125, 26.02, 24.1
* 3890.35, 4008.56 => 128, 27.86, 23.32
